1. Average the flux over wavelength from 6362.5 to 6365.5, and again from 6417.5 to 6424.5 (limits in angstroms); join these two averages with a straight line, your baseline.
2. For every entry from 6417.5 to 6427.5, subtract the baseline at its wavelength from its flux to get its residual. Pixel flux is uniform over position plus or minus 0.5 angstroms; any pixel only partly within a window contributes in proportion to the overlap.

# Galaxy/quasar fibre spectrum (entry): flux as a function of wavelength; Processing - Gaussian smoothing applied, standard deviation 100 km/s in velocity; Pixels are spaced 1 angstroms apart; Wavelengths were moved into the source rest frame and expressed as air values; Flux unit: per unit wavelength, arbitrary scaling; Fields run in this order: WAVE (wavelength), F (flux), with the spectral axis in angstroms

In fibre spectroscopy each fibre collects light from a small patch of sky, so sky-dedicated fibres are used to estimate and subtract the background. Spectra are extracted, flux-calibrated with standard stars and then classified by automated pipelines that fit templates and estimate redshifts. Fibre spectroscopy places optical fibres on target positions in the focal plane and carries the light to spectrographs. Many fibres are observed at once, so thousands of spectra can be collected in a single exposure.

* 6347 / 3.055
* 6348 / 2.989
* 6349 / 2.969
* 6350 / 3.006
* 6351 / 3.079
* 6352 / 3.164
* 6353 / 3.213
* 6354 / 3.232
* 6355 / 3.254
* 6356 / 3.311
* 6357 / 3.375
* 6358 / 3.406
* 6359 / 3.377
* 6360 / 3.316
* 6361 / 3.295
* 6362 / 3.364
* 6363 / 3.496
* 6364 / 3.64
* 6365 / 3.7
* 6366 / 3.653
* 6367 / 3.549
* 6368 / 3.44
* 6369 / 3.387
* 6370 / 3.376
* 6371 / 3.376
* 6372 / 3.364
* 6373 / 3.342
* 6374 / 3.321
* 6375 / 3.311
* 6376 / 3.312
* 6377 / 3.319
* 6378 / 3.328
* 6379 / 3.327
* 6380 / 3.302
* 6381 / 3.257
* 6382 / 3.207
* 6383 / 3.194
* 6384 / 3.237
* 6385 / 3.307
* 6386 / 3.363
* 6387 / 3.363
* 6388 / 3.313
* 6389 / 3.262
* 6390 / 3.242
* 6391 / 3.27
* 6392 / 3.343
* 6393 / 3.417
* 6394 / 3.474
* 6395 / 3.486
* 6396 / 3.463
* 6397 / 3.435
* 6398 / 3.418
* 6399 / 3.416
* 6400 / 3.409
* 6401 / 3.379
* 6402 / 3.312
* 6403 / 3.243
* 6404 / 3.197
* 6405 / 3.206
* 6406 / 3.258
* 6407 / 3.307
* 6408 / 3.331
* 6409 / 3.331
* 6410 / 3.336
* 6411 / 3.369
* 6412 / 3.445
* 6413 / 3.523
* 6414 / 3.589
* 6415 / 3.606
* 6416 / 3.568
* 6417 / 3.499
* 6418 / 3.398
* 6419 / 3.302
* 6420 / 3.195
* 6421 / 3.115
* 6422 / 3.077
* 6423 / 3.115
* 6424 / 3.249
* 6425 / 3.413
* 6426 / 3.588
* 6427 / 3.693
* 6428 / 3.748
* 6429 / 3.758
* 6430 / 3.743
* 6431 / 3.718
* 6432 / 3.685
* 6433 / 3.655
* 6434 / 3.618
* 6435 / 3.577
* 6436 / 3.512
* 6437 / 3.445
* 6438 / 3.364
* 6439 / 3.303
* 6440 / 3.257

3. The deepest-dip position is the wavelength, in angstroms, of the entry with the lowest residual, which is 6422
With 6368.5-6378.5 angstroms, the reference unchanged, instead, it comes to 6375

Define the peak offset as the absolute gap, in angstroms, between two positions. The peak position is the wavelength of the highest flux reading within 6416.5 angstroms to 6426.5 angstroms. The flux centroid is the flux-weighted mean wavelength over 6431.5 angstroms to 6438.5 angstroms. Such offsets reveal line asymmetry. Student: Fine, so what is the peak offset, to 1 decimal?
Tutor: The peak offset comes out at 8.9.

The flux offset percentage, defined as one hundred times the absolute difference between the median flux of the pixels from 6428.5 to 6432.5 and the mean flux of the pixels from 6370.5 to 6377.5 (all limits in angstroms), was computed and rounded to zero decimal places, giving 40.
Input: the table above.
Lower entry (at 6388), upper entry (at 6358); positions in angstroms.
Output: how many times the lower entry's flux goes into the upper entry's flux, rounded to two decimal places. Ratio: 1.03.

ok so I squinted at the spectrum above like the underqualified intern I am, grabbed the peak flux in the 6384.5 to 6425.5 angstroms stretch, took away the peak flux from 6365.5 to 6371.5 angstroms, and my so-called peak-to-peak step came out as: -0.05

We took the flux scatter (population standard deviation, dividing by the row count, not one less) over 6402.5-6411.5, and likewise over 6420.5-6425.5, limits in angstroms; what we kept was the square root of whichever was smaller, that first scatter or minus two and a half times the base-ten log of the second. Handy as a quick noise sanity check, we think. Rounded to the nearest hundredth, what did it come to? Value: 0.24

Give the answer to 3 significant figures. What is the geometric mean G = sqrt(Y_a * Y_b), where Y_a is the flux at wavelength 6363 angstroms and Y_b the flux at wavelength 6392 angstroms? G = 3.42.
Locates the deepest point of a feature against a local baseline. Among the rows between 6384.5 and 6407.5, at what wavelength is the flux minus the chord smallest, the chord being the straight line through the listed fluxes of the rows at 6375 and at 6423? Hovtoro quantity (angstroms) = 6390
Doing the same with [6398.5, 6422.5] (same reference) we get 6422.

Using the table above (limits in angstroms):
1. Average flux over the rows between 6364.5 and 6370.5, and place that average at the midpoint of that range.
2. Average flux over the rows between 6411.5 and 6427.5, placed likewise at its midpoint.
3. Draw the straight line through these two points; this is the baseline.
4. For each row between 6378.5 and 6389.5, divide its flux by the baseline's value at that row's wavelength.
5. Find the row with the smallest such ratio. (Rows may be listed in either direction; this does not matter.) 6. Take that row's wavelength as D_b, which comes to 6383 angstroms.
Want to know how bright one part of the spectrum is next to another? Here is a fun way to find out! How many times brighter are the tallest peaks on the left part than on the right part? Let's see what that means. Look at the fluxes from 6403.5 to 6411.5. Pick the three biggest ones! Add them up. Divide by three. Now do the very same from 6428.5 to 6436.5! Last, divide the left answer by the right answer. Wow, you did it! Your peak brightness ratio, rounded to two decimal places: 0.89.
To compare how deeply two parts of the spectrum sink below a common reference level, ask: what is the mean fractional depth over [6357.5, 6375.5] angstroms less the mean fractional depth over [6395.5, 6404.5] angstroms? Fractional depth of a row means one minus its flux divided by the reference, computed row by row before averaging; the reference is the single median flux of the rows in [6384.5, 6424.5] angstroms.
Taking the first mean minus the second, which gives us -0.019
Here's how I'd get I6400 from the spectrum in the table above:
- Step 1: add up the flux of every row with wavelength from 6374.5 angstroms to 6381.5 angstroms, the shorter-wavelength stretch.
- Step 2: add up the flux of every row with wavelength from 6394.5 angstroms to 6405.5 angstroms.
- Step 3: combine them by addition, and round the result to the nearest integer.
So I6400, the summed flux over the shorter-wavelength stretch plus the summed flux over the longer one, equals 60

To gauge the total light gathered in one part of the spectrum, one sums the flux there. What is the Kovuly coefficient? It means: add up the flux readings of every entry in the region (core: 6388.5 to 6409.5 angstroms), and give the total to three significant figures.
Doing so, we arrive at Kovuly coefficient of 70.2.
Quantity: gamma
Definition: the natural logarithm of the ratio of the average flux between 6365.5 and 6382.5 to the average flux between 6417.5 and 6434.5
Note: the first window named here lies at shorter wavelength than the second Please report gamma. -0.033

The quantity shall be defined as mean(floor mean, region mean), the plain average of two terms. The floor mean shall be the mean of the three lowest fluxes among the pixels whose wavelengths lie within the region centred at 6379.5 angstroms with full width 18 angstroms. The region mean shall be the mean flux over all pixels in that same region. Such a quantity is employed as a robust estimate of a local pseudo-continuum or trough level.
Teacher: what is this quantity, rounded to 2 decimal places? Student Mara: 3.26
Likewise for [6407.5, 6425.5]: 3.23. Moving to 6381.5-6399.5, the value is 3.28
